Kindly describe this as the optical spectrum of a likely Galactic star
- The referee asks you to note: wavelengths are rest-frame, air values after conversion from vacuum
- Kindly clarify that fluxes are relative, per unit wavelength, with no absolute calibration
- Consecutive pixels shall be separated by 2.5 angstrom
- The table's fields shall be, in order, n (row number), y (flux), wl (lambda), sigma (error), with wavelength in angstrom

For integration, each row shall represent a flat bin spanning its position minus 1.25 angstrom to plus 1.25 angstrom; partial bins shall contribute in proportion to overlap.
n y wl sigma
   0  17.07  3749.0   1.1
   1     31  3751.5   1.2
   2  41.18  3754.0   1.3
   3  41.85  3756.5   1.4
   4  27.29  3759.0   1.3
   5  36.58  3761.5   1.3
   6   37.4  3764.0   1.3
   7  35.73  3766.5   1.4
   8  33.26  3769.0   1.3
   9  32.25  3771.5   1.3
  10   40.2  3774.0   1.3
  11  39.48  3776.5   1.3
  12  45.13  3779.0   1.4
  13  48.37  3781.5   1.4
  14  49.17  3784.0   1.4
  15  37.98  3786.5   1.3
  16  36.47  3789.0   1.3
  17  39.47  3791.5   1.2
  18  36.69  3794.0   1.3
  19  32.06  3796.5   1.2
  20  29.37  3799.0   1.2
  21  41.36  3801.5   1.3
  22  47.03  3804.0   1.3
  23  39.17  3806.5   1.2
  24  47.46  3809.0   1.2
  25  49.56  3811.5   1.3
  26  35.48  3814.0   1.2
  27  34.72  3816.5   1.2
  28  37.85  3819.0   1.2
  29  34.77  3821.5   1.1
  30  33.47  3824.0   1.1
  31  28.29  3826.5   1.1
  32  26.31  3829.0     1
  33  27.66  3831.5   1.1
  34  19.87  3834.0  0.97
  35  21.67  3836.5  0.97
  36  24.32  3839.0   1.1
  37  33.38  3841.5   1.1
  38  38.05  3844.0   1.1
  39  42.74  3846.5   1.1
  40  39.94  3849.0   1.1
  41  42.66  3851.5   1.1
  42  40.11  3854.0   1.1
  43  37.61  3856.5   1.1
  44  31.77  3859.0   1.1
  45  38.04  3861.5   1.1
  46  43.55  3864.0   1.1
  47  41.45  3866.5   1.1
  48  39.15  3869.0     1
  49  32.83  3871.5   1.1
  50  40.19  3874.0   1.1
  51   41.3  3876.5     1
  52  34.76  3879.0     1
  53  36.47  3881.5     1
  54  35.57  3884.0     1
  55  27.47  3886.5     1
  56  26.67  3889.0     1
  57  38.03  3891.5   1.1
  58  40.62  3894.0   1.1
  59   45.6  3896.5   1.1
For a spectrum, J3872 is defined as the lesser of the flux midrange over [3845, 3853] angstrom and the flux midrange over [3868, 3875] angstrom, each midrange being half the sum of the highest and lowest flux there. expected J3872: 37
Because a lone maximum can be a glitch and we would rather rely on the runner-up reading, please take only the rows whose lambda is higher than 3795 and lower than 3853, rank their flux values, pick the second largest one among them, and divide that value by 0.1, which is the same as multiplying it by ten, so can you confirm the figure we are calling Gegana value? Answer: 475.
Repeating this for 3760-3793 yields 484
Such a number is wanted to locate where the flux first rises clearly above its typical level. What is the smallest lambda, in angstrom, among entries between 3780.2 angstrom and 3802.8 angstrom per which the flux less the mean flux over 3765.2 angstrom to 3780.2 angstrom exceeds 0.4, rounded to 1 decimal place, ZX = 3781.5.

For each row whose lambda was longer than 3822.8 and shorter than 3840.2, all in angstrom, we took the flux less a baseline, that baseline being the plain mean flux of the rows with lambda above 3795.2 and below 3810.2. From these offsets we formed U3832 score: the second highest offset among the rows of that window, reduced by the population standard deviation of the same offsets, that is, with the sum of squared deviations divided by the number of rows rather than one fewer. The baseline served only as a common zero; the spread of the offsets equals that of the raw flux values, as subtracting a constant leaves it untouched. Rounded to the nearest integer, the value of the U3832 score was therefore -15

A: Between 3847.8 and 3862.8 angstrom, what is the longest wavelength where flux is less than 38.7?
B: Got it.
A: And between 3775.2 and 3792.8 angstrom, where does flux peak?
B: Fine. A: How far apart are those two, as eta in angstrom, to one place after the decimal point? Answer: 77.5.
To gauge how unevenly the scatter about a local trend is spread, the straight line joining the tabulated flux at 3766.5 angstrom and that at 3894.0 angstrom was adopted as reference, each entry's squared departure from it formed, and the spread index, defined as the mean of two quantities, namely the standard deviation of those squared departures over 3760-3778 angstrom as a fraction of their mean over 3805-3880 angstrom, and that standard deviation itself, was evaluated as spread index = 3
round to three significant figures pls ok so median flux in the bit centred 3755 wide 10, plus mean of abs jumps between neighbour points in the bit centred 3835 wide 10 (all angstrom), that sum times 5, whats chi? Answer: 201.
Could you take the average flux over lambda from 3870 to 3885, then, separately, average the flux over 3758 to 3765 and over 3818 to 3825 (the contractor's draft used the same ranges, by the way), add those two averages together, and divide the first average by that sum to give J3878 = 0.53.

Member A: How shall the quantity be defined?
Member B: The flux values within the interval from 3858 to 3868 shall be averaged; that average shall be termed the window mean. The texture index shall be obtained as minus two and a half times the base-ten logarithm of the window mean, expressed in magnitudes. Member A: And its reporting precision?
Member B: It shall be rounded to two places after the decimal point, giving -3.97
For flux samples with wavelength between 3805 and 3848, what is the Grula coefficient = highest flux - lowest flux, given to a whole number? 30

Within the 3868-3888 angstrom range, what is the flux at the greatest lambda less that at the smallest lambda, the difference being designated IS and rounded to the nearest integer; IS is -12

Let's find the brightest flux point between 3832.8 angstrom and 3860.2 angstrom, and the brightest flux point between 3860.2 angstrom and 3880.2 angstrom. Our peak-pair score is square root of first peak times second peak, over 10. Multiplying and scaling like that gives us 4.3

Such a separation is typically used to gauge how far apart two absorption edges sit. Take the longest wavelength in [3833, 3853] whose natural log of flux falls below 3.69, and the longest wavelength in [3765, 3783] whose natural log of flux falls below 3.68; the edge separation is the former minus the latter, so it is 72.5 angstrom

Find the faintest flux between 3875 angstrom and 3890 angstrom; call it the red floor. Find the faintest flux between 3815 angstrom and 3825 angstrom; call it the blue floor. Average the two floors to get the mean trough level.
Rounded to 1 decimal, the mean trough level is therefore 30.1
